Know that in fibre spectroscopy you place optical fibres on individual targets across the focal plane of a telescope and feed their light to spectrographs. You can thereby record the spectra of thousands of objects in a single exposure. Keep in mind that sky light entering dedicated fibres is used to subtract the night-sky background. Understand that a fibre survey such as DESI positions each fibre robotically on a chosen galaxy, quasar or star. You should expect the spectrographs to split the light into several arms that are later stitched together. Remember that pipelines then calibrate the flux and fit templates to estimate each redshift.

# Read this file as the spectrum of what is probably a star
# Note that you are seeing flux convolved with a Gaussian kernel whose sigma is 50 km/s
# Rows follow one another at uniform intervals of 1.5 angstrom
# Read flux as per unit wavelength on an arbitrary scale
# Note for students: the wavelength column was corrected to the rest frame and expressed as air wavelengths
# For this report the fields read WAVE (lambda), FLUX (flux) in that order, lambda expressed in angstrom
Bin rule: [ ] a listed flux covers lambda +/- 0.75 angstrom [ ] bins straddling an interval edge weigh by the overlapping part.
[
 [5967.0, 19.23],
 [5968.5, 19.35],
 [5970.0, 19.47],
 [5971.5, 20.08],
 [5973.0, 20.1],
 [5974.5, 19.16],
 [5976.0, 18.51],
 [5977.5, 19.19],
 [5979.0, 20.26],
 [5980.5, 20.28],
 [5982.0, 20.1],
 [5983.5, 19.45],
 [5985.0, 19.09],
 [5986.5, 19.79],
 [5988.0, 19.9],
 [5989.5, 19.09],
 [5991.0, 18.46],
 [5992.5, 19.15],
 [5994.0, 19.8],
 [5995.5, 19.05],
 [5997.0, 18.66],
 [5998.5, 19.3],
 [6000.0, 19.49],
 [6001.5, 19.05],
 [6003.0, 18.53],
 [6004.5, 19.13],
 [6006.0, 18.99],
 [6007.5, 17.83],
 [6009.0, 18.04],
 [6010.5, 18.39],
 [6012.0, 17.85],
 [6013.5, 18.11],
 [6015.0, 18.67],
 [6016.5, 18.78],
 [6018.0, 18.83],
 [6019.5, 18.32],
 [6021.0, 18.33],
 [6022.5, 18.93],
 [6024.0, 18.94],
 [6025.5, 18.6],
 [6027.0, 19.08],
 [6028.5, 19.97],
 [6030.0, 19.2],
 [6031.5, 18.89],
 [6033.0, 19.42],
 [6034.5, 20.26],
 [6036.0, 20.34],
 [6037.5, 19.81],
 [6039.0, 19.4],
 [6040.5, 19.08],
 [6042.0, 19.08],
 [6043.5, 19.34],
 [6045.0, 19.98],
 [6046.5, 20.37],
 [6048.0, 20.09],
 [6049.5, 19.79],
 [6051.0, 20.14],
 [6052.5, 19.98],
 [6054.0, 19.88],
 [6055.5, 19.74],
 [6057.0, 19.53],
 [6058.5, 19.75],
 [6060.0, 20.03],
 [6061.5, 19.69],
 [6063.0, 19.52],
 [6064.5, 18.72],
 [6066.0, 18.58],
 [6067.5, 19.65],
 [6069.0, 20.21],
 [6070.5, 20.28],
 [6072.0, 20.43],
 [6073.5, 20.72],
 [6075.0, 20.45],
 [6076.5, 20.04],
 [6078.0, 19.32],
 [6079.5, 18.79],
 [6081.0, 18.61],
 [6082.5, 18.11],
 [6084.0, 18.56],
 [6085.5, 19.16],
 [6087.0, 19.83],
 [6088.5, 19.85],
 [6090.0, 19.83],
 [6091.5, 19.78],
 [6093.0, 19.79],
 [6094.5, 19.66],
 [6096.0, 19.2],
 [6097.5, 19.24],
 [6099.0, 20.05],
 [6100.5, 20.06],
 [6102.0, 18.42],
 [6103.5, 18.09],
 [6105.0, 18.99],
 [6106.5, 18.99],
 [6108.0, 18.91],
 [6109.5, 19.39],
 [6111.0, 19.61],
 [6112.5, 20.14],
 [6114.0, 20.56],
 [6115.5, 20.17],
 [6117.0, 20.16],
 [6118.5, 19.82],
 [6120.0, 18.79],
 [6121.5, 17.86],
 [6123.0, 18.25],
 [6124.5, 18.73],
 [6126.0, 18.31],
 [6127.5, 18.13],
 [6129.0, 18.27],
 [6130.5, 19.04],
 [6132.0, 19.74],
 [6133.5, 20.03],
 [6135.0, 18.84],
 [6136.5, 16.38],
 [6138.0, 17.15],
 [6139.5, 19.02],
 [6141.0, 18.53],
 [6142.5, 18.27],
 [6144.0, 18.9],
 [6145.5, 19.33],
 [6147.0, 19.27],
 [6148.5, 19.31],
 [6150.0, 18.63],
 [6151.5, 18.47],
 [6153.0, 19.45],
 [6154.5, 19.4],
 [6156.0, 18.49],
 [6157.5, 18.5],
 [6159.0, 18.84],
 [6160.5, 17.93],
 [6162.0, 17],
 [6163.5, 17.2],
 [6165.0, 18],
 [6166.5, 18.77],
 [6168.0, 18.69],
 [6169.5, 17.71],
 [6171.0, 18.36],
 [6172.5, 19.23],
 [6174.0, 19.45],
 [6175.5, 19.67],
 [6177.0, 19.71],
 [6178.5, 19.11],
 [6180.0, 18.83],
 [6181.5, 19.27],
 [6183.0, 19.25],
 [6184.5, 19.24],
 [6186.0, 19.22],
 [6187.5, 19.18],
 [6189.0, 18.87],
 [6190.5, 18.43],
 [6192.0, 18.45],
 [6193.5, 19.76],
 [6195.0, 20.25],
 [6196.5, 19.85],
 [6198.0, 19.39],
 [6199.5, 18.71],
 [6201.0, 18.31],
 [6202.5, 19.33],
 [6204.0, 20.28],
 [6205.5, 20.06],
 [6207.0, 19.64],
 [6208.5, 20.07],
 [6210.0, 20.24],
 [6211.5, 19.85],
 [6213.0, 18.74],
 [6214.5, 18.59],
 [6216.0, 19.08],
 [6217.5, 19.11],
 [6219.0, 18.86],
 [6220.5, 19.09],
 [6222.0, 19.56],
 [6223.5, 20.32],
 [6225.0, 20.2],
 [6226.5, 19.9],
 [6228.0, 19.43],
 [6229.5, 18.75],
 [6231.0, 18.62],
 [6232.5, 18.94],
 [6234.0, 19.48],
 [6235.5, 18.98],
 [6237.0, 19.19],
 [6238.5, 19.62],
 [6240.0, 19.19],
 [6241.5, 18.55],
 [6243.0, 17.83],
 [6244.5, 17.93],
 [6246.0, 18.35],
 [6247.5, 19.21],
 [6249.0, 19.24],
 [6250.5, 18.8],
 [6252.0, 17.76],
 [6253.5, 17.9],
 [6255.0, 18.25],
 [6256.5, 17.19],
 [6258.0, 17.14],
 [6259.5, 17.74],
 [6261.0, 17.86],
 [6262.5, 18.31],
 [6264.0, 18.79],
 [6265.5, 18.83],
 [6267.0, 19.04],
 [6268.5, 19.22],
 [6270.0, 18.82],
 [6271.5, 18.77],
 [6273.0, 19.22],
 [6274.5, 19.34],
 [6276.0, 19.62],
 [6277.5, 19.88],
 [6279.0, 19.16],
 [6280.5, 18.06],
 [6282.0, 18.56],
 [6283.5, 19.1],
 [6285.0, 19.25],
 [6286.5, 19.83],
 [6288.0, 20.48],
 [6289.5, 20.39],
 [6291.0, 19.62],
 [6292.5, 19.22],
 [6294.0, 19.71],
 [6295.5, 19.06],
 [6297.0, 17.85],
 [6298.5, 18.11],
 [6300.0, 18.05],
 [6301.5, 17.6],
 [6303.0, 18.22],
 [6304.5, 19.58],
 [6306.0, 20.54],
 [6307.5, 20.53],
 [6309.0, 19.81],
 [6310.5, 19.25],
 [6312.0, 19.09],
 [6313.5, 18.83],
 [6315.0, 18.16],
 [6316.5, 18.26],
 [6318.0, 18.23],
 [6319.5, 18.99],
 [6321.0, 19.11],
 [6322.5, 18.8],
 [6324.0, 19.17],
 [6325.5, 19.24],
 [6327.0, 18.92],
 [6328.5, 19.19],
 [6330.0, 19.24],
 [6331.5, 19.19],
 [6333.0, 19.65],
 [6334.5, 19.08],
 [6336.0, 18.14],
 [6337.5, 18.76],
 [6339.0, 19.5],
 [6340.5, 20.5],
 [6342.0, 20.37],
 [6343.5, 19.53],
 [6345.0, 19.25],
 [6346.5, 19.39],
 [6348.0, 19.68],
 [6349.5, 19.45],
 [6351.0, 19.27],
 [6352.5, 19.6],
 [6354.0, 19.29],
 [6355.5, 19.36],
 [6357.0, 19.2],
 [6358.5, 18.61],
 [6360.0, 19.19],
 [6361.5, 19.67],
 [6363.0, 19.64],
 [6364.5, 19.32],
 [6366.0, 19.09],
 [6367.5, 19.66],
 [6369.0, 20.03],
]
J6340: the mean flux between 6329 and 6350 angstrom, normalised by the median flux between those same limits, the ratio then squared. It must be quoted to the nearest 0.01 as 1.00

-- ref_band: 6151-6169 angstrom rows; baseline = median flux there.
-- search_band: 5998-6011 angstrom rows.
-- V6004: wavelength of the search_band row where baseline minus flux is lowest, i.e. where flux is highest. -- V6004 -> 6000.0 angstrom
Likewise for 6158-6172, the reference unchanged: 6159.0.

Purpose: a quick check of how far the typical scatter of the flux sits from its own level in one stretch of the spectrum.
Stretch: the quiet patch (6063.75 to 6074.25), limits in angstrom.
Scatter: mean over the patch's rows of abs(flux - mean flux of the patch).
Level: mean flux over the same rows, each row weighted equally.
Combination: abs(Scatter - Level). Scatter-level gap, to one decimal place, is 19.1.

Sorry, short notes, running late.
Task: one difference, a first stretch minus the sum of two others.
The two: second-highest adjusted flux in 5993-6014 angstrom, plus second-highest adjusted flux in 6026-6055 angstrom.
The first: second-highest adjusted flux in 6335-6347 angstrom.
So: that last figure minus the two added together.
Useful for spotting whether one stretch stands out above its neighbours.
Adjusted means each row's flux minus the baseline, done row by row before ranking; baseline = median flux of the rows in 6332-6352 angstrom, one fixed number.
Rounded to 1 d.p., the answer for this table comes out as 0.0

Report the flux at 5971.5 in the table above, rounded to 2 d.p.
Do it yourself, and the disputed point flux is 20.08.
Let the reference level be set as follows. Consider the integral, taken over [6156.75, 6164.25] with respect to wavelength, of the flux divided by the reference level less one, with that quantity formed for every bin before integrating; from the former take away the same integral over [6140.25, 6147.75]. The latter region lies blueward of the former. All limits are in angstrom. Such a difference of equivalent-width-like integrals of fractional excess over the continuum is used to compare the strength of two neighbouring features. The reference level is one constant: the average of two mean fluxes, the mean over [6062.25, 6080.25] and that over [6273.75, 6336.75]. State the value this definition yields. -0.4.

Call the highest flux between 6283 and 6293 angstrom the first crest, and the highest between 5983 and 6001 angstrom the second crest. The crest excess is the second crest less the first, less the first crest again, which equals -21.1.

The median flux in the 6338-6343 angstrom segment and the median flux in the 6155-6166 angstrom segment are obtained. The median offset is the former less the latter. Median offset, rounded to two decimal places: 2.37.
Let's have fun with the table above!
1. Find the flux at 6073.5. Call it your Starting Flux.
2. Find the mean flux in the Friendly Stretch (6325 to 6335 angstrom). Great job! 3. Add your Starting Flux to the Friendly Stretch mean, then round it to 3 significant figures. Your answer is 39.9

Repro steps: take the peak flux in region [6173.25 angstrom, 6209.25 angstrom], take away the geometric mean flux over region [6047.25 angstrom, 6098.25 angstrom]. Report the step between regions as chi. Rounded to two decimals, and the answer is 0.67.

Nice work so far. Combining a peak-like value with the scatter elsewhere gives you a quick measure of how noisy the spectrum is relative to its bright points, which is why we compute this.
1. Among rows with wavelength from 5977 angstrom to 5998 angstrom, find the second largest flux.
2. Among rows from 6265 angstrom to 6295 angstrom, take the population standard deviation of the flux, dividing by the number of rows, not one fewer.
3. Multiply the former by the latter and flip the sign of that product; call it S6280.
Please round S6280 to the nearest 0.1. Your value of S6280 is -11.6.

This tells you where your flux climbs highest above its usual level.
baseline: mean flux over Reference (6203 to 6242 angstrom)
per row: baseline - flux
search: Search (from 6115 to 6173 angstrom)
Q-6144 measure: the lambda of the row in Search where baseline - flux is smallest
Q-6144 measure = 6115.5 angstrom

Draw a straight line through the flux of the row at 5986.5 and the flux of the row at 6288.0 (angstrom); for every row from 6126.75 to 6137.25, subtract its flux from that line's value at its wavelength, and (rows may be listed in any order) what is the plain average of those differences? 1.5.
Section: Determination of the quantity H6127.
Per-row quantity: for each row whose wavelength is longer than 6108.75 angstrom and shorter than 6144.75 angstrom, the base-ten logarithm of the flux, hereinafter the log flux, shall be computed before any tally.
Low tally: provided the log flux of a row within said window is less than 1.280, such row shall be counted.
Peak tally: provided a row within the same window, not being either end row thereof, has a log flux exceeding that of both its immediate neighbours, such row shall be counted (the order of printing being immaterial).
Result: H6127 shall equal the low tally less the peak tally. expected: 11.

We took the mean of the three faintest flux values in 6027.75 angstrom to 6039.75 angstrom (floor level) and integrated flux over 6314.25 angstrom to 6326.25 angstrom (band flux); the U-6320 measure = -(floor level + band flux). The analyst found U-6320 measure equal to -244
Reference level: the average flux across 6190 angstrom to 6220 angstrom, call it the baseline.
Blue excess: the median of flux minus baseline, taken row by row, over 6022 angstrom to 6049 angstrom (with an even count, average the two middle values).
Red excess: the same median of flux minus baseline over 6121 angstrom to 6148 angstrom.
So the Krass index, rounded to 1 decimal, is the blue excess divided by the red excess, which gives 0.0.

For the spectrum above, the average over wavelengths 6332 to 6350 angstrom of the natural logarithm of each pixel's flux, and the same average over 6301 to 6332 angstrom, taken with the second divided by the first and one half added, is 1.493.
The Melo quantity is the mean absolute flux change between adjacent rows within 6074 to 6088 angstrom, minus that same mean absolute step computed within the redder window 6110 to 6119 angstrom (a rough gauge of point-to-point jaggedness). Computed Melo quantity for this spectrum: 0.17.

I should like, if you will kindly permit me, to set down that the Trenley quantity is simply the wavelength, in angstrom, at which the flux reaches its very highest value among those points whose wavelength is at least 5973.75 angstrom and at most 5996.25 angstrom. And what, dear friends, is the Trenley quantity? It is 5980.5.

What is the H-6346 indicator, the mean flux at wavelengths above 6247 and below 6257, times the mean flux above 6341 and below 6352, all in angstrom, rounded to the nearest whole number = 359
